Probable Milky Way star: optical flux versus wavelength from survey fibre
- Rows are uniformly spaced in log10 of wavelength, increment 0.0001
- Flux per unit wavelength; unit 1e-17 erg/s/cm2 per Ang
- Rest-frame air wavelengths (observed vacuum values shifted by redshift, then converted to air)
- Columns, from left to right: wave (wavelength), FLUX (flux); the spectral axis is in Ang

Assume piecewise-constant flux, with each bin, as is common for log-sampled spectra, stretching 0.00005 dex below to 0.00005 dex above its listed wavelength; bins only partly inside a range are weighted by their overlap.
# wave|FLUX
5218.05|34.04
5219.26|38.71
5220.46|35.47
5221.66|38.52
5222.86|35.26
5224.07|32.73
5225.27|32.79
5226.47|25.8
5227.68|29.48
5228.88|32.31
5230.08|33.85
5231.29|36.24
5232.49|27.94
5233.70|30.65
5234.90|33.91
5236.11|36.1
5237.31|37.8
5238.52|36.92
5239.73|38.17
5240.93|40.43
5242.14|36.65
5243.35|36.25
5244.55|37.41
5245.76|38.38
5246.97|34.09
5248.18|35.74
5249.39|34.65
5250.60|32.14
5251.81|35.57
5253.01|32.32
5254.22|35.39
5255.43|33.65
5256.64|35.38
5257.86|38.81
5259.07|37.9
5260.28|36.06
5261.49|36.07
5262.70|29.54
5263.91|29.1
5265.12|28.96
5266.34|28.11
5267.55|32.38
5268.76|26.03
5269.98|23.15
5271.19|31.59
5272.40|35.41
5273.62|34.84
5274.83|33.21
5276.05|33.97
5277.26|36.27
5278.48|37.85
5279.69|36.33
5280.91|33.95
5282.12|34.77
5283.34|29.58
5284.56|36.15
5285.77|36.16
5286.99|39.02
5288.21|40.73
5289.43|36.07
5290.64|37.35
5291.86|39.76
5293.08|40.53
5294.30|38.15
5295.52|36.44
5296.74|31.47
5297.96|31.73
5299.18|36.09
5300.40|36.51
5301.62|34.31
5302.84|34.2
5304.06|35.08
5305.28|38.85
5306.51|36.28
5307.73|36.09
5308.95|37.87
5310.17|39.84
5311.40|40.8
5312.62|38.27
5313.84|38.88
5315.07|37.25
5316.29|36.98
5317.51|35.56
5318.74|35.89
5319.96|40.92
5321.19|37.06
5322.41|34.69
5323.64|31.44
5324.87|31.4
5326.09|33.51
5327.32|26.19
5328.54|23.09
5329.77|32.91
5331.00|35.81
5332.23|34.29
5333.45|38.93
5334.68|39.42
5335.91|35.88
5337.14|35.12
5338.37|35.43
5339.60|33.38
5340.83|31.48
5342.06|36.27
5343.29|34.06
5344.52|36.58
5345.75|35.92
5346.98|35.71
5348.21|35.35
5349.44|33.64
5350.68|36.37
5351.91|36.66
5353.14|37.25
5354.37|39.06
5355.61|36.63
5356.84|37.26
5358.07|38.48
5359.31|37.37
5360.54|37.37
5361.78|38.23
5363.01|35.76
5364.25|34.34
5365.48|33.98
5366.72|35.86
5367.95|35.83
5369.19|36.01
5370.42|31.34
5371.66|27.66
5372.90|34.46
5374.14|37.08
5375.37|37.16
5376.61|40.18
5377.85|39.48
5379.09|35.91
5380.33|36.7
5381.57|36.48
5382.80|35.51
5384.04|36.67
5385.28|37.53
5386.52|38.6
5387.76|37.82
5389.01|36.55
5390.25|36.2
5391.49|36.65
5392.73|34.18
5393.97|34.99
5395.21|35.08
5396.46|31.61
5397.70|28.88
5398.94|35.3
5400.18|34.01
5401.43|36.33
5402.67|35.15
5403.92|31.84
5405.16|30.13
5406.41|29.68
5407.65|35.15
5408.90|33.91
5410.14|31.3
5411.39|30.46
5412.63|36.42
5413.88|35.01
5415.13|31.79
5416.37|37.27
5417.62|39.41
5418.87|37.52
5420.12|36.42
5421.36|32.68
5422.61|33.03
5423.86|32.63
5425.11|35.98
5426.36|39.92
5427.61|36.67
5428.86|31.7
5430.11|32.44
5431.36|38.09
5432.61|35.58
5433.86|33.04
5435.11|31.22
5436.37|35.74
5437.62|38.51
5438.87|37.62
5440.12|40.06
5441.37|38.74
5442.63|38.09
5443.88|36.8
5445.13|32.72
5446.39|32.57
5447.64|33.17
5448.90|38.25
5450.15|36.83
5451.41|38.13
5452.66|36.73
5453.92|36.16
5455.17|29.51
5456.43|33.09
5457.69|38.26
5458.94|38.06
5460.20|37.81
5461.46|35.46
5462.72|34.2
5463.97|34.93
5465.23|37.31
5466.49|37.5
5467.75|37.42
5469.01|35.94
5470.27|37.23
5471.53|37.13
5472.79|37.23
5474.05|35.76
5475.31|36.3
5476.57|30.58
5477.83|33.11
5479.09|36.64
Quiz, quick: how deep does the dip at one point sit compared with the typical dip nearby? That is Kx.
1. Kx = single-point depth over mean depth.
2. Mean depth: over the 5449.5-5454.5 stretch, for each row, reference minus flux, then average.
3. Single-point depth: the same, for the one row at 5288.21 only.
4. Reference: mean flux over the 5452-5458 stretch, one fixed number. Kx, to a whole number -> 3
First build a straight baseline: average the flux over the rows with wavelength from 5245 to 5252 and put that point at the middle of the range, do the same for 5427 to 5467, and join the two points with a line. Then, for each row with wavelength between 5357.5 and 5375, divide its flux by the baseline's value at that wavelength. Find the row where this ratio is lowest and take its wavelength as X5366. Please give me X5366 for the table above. 5371.66 Ang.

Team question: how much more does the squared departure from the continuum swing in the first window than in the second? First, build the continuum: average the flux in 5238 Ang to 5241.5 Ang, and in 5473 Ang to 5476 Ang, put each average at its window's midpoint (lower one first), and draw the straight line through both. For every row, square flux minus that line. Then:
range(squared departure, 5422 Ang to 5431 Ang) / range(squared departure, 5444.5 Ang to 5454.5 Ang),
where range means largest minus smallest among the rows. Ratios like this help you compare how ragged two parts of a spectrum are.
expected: 2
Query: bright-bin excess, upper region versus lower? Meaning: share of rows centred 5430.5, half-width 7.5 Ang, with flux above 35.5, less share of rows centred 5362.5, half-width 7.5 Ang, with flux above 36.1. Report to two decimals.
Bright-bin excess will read 0.08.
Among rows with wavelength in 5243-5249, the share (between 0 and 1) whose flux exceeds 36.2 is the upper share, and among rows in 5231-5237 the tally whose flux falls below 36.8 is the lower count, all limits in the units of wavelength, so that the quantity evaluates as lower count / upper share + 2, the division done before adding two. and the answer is 10.3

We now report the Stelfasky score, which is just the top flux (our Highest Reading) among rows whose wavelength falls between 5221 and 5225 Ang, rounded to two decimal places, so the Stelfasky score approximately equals 38.52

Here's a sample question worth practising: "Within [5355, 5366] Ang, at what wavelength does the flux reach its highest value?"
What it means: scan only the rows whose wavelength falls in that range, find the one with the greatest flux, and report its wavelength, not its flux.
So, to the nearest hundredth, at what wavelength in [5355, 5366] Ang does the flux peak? 5358.07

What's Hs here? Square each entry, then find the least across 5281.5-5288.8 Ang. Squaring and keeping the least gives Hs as 875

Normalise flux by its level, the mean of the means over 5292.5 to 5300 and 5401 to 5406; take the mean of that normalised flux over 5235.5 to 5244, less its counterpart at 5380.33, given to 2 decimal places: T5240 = 0.02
